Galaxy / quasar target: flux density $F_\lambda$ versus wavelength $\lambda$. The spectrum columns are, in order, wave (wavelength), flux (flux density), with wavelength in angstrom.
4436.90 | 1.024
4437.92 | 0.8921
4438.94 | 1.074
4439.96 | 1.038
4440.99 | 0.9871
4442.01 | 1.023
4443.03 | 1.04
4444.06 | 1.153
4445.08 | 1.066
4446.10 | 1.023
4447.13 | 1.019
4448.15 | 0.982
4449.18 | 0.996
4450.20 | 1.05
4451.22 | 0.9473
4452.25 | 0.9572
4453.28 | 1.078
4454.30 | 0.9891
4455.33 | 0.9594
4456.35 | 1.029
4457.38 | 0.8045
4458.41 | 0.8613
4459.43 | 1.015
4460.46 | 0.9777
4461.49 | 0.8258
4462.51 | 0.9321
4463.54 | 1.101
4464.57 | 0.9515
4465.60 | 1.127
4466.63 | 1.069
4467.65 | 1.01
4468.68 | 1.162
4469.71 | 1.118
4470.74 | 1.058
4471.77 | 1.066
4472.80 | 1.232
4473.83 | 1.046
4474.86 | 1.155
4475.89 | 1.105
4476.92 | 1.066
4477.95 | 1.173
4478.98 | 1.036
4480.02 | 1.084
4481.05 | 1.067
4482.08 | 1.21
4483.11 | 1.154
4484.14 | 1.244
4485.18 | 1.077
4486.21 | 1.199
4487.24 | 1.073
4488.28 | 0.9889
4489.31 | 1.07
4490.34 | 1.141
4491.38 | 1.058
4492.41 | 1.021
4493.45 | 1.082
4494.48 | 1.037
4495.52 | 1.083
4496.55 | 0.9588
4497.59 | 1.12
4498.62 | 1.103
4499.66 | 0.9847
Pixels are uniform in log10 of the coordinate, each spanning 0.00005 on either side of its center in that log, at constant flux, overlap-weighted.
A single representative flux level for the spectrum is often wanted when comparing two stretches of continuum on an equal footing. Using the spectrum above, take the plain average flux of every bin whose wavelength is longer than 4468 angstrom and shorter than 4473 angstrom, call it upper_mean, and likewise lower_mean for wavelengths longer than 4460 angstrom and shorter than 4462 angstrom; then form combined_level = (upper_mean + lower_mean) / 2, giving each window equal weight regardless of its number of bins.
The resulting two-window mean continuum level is 1.01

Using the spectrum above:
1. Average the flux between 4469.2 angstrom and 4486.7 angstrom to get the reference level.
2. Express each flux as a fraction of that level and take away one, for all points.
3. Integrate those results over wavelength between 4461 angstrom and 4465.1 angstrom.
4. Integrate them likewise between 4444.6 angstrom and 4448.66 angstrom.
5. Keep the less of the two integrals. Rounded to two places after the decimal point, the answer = -0.62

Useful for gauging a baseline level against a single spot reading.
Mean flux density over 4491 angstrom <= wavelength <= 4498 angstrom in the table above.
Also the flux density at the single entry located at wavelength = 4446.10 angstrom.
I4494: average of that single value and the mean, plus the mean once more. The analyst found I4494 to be 2.09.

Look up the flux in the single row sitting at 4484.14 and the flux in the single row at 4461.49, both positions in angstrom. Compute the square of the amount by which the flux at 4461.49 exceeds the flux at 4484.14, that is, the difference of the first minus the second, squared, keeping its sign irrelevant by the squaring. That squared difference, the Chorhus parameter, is 0.17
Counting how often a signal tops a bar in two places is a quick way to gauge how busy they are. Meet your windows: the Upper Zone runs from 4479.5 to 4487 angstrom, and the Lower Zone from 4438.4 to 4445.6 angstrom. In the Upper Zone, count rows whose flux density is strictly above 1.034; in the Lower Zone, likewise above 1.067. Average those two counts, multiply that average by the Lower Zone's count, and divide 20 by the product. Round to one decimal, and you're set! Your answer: 2.2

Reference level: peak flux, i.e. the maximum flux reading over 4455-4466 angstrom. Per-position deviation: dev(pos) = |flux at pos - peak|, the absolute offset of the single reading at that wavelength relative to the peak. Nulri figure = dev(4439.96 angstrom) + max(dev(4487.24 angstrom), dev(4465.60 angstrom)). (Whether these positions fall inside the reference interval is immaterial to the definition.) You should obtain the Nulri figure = 0.14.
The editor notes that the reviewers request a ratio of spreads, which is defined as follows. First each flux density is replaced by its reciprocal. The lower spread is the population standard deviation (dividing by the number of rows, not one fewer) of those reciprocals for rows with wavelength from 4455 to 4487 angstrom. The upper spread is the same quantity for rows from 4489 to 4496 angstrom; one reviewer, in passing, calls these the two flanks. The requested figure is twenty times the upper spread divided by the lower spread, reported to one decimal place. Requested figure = 5.8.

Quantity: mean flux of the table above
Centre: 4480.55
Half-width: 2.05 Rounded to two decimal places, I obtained 1.10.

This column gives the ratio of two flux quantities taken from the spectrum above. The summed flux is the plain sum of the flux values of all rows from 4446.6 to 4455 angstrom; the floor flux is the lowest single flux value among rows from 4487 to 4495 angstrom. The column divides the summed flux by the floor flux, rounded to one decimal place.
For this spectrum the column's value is 8.1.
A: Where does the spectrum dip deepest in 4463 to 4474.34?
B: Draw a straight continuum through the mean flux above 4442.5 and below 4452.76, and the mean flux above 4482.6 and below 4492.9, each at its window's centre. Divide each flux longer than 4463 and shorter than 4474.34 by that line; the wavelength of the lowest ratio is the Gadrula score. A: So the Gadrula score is 4464.57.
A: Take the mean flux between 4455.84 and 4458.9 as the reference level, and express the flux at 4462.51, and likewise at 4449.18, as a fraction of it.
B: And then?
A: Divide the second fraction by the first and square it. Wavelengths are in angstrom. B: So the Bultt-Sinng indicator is 1.14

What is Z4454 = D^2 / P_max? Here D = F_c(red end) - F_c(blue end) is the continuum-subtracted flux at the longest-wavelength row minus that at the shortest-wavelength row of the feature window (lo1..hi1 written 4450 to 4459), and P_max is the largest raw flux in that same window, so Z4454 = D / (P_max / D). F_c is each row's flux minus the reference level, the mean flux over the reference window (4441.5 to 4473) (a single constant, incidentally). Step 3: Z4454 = 0.033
